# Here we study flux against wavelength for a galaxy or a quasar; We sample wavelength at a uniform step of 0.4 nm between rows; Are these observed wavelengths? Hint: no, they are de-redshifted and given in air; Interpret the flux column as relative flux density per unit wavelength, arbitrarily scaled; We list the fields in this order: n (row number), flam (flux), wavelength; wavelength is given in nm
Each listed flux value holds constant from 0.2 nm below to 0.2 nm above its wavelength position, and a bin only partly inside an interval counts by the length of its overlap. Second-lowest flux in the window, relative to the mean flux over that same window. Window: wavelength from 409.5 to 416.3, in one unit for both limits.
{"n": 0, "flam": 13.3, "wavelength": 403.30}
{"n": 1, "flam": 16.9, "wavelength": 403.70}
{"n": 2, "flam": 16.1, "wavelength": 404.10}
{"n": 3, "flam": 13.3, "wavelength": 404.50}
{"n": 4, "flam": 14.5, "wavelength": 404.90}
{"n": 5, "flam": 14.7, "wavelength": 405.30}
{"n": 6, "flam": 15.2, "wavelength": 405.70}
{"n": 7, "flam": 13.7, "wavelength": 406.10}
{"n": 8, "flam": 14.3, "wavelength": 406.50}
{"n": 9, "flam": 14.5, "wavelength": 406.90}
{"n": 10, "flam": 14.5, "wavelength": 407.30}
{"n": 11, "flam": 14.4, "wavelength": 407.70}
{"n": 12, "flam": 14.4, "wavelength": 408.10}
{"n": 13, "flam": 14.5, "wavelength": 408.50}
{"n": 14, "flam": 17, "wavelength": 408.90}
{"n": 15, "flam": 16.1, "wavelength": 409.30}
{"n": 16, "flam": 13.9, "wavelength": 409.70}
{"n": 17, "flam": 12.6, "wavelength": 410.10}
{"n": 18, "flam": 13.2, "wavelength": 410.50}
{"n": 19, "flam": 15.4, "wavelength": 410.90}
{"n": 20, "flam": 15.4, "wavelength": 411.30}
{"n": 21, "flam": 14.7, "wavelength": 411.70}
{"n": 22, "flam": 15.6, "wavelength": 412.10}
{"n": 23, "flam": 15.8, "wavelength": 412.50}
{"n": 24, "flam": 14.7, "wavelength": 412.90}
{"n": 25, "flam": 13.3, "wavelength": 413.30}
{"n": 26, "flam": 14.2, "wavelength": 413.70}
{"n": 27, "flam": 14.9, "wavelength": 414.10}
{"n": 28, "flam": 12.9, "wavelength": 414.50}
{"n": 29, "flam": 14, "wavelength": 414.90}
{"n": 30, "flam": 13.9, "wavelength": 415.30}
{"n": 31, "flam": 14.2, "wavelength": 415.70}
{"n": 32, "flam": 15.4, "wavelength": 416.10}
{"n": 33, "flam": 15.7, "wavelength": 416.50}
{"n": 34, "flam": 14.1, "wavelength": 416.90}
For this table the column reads 0.898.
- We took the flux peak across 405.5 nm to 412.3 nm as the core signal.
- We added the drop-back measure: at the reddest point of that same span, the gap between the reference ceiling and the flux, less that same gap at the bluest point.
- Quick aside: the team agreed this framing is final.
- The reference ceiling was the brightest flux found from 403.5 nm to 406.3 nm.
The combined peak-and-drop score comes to 16.6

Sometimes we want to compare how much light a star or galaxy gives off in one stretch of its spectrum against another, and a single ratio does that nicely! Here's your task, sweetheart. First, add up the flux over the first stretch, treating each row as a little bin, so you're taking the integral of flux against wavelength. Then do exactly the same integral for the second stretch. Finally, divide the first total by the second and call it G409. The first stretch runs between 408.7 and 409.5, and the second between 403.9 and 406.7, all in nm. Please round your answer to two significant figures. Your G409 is 0.33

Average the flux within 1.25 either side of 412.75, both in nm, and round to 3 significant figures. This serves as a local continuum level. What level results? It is 14.7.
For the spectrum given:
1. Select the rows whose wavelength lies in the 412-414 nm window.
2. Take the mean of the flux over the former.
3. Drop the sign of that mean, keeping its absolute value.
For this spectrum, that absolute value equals 14.7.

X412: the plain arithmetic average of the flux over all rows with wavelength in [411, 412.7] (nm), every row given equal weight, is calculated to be 15.4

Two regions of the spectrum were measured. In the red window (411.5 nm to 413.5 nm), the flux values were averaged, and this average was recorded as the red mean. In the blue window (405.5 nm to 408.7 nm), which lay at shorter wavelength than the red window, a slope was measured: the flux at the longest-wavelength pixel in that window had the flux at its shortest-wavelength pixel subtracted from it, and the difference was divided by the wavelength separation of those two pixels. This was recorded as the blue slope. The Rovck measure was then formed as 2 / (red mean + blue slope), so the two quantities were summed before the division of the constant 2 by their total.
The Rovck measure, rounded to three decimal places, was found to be 0.137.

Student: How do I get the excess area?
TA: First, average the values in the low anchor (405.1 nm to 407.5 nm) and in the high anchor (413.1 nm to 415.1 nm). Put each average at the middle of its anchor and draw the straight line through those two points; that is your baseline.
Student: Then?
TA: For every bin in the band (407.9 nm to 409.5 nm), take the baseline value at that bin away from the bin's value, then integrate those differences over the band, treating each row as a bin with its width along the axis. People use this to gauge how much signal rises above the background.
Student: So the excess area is 1.9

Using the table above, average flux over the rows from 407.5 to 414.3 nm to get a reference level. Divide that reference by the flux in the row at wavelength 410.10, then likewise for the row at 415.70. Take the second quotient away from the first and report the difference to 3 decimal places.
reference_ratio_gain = 0.132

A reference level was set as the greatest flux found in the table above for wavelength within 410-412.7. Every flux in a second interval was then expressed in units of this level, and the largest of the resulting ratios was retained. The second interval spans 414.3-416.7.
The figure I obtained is 0.99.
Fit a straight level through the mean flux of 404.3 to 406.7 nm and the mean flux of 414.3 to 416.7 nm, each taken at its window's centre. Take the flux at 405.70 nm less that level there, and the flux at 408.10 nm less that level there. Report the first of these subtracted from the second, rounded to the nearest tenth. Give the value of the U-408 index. -0.8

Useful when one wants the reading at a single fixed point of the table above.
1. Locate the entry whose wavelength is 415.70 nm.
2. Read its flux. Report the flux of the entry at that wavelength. 14.2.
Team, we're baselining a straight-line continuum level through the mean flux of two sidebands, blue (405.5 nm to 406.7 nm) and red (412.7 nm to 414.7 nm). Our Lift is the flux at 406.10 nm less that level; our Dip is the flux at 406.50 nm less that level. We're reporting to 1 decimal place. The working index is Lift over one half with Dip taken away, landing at -1.2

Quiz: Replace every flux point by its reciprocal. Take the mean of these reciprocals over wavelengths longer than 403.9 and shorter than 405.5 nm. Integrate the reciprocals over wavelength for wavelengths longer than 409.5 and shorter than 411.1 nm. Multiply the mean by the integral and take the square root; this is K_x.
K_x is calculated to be 0.0895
